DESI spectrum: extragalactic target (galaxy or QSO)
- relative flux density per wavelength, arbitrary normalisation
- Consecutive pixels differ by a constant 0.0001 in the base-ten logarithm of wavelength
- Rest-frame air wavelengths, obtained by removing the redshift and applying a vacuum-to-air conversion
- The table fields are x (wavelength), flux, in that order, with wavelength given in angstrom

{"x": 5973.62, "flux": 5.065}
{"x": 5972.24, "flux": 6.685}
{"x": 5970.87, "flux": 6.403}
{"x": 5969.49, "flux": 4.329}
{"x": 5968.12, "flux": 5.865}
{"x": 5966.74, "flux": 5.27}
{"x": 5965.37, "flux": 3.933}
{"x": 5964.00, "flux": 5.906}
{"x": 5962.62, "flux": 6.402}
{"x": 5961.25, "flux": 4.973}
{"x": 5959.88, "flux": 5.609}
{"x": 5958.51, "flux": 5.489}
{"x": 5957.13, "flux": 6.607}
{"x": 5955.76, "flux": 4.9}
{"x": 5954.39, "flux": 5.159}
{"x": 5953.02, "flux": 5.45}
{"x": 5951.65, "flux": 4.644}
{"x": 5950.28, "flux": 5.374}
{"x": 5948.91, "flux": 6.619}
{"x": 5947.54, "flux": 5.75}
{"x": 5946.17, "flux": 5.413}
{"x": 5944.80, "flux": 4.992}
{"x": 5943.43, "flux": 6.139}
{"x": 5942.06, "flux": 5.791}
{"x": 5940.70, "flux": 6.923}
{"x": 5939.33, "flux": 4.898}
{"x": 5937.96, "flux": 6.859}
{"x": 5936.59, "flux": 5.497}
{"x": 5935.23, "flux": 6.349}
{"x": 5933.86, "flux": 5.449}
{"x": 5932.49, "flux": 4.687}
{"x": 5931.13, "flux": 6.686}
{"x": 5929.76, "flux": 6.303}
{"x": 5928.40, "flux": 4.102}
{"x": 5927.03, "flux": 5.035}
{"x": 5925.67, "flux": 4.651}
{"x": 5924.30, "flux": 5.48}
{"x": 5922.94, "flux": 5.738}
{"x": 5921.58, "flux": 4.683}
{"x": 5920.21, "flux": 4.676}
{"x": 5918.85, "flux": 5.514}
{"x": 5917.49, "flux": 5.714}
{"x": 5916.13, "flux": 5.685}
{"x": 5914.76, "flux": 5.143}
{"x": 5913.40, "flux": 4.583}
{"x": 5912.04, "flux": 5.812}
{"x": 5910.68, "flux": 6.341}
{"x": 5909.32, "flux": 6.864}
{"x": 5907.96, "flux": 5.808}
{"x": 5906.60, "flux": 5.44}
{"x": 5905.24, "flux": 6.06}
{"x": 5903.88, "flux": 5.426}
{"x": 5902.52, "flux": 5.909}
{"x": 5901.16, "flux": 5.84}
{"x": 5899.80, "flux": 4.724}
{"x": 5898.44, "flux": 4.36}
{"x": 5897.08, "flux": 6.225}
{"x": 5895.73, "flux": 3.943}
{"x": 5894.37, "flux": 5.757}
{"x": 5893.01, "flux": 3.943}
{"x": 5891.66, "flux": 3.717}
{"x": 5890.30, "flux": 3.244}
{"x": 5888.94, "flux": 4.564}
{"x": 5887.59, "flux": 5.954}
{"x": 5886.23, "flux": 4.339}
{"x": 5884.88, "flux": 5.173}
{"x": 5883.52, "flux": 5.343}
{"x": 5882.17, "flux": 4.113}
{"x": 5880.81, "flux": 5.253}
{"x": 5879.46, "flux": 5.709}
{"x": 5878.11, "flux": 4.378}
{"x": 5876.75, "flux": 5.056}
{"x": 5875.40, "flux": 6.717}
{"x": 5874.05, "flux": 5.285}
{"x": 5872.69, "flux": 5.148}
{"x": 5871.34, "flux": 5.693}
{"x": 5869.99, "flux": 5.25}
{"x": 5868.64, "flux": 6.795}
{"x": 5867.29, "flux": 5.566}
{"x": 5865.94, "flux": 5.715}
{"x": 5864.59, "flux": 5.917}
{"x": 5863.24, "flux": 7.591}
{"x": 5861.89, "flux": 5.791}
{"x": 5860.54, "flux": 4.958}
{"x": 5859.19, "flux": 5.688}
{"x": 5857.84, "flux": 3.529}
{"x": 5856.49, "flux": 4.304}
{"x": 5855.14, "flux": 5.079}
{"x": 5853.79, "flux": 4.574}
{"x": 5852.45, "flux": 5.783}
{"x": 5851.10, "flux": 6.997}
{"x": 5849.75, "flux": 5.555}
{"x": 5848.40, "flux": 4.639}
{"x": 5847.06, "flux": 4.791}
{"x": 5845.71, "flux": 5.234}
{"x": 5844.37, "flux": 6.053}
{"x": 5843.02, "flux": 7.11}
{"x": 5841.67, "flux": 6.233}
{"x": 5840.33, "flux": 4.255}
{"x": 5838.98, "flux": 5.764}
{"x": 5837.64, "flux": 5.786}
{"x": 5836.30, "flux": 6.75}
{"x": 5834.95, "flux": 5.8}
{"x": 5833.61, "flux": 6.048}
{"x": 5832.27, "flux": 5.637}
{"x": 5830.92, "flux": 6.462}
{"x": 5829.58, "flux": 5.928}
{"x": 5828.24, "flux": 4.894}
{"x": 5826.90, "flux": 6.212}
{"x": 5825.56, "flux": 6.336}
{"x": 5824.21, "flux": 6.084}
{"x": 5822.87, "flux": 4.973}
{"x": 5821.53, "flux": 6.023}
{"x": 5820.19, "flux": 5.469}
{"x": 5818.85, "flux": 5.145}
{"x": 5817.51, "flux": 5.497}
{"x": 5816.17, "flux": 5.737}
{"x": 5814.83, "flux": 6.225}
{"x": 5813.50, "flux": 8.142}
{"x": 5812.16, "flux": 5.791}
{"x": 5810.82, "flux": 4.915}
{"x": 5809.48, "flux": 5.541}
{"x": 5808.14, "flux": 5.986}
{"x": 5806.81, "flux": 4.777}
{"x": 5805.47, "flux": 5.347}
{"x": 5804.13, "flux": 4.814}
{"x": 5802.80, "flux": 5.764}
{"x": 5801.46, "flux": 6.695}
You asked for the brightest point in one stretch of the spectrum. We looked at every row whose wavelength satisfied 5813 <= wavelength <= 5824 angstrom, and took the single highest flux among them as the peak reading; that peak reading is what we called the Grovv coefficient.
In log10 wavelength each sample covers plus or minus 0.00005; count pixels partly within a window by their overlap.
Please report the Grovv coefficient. 8.142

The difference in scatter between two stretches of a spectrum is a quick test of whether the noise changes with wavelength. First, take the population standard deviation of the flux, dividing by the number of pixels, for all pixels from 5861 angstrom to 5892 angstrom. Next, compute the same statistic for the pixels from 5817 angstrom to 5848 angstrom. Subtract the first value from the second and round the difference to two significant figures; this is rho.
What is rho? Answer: -0.32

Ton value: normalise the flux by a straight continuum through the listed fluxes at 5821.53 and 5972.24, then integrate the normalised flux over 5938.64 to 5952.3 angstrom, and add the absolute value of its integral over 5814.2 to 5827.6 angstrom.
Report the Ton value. 24.6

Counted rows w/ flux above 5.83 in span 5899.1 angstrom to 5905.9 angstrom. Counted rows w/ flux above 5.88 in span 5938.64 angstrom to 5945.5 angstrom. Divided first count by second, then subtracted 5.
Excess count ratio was -3.5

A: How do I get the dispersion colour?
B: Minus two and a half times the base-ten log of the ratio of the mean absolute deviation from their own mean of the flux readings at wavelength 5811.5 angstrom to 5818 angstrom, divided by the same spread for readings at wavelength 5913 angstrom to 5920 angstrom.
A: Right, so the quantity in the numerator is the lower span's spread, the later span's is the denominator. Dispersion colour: -0.8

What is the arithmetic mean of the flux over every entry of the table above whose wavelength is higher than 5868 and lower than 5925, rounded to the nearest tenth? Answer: 5.3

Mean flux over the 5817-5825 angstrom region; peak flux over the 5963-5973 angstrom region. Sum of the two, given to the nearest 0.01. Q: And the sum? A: 12.22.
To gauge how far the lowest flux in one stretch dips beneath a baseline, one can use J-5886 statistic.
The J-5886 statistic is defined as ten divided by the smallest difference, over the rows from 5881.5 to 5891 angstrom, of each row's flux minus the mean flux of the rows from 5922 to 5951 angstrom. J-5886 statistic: -4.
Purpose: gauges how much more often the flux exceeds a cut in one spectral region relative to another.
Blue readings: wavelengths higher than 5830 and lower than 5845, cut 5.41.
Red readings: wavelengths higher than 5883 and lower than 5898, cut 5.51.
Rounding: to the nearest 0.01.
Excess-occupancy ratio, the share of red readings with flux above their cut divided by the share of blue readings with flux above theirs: 0.30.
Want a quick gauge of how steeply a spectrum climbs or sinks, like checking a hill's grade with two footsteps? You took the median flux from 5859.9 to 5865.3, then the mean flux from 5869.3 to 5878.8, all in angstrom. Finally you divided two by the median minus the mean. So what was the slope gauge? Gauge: 4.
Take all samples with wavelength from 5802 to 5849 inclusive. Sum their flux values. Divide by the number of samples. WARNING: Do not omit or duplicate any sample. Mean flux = 5.72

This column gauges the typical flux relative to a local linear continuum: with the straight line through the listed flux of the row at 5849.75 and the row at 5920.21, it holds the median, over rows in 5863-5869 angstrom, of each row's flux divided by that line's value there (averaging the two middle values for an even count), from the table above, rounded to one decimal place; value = 1.1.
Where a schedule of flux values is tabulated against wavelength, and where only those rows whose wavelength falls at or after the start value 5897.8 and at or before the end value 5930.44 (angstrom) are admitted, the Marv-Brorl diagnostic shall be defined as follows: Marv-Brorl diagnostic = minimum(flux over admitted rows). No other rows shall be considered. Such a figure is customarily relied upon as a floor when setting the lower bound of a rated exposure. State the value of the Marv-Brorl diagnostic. 4.102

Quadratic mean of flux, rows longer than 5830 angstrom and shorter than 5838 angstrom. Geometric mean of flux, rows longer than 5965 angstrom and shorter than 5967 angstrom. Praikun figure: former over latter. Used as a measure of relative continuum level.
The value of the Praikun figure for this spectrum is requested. 1.34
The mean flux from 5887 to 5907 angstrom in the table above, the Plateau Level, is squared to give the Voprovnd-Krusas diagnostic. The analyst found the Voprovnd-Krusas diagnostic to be 25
